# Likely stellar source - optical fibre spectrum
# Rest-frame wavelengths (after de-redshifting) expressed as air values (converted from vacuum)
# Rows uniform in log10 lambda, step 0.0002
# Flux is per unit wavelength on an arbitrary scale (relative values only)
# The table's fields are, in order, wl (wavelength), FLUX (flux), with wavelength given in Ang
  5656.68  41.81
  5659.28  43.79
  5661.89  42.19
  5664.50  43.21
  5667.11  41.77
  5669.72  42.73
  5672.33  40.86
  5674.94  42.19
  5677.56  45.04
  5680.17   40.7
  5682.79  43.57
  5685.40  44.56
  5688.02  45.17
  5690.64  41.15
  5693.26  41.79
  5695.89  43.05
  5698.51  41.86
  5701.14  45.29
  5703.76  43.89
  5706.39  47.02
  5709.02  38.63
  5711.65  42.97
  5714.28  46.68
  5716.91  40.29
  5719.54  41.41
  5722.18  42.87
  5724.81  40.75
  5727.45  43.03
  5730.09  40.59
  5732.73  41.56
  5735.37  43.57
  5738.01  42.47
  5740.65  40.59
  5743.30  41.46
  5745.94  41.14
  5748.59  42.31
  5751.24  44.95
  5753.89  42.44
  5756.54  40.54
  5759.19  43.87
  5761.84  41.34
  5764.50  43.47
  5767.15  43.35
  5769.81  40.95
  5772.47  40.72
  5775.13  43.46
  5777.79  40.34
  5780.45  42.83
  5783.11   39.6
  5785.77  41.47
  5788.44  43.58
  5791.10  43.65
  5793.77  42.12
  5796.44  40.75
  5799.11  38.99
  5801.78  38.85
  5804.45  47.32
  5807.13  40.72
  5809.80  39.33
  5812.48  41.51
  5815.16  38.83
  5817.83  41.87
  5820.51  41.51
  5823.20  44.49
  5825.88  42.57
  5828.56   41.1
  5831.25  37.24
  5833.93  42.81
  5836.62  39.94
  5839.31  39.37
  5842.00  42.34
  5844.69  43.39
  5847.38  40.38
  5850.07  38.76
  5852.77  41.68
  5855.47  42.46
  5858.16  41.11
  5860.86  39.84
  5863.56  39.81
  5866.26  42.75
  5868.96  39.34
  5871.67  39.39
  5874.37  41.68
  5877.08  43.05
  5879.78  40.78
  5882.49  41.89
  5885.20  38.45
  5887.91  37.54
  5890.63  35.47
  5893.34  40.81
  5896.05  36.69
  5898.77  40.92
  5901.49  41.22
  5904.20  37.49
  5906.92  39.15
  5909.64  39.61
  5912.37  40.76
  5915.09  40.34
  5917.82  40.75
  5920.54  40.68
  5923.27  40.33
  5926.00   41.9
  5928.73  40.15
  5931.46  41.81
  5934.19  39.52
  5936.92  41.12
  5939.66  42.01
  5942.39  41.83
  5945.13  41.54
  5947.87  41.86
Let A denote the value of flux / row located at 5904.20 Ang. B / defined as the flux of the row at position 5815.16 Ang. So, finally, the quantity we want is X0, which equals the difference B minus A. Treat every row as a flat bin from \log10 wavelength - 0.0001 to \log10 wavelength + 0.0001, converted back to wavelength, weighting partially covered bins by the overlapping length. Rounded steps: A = 37.49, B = 38.83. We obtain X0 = 1.34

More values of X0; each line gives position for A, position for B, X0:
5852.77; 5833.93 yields 1.13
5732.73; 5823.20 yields 2.93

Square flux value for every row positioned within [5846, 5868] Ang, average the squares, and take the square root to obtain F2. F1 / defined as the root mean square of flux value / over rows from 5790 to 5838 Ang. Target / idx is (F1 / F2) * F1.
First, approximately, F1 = 41.4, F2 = 40.9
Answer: 41.9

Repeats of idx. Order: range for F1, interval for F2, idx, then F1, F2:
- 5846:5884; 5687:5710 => 38.8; 40.9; 43.2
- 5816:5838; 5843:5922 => 42.8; 41.5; 40.3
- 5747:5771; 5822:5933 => 44.8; 42.6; 40.5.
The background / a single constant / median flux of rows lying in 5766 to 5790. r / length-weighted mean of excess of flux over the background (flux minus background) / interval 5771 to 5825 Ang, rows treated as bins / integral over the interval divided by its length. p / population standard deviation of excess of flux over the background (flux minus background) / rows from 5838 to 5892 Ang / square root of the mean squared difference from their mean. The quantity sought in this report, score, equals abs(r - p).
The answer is 1.8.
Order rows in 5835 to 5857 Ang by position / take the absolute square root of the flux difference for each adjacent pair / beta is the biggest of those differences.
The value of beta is 0.23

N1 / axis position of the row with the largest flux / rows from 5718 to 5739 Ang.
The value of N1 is 5735.37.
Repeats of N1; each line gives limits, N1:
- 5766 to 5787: 5775.13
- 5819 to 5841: 5823.20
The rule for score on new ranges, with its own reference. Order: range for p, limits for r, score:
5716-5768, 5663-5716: 0.3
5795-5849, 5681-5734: 0.9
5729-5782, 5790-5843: 1.5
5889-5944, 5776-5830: 1.6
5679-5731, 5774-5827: 2.0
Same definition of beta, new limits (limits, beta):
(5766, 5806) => 0.65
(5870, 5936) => 0.43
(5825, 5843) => 0.44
